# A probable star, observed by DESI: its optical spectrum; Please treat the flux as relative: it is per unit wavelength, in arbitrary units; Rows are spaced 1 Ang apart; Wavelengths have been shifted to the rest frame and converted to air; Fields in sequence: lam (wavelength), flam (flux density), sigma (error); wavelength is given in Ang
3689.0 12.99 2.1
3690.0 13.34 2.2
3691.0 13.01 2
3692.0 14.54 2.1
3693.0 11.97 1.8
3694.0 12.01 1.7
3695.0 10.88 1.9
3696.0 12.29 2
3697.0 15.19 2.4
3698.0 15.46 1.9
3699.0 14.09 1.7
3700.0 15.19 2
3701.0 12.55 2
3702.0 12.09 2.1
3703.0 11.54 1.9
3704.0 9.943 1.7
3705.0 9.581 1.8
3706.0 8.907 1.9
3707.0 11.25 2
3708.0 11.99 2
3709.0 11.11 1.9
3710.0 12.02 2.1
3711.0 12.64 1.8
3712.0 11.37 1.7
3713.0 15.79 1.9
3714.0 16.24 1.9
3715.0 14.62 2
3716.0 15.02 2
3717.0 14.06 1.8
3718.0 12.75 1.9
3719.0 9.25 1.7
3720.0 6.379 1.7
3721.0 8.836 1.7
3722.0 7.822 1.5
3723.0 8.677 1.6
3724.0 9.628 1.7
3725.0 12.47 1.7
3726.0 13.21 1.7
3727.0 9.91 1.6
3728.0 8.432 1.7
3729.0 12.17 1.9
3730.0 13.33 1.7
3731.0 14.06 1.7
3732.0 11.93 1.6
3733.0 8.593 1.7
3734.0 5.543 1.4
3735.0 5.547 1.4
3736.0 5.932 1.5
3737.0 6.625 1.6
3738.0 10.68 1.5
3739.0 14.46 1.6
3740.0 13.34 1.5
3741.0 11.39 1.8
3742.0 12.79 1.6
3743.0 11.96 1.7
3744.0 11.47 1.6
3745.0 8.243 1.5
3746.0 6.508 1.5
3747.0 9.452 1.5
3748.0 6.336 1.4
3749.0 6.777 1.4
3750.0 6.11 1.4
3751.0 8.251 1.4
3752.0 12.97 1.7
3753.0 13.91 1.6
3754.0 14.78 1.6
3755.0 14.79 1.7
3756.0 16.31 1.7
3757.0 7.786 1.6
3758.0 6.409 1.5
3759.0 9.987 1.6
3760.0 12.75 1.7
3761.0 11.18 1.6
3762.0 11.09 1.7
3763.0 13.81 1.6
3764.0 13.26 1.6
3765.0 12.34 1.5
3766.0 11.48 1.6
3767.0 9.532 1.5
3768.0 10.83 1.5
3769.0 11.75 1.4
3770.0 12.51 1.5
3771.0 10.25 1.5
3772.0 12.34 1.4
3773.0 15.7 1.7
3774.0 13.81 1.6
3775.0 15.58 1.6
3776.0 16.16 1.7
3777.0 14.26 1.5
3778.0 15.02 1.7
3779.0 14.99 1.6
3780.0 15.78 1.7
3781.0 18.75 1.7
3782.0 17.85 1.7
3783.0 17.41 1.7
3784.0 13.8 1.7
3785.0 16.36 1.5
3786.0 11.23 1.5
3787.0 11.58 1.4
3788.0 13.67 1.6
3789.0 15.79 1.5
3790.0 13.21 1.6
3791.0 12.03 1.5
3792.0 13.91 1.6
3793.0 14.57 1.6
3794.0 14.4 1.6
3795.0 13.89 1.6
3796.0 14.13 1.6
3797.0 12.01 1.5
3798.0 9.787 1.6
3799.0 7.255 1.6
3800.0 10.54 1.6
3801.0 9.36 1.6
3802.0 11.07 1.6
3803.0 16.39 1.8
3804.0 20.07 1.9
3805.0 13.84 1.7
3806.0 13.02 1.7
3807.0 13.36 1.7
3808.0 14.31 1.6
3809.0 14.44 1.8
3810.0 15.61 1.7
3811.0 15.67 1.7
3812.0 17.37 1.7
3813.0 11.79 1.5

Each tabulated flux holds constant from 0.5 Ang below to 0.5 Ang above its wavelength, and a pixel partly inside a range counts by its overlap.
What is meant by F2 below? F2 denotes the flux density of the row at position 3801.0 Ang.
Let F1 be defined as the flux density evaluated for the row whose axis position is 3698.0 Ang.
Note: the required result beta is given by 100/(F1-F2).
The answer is 16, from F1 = 15.46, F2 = 9.36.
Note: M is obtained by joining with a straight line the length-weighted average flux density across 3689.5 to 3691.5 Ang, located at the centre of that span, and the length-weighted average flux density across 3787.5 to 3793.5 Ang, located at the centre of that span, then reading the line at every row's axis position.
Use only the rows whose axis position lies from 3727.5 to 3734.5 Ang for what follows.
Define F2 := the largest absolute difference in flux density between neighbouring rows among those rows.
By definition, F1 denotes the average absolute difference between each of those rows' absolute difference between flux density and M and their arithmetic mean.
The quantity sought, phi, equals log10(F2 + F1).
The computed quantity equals 0.8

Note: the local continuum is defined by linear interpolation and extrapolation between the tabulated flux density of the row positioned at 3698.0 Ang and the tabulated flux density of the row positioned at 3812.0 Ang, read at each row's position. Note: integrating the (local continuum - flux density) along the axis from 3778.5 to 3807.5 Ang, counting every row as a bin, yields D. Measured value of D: 94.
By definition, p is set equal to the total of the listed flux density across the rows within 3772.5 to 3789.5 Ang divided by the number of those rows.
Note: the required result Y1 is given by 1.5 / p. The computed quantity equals 0.099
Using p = 15.2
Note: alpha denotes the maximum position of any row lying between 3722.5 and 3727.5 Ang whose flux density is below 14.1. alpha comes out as 3727.0 Ang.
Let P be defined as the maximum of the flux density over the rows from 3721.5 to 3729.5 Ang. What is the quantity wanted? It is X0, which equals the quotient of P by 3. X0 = 4.4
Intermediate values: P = 13.21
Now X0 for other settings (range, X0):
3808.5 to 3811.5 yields 5.2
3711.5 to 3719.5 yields 5.4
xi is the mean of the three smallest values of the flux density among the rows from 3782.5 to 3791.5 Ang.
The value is 11.6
